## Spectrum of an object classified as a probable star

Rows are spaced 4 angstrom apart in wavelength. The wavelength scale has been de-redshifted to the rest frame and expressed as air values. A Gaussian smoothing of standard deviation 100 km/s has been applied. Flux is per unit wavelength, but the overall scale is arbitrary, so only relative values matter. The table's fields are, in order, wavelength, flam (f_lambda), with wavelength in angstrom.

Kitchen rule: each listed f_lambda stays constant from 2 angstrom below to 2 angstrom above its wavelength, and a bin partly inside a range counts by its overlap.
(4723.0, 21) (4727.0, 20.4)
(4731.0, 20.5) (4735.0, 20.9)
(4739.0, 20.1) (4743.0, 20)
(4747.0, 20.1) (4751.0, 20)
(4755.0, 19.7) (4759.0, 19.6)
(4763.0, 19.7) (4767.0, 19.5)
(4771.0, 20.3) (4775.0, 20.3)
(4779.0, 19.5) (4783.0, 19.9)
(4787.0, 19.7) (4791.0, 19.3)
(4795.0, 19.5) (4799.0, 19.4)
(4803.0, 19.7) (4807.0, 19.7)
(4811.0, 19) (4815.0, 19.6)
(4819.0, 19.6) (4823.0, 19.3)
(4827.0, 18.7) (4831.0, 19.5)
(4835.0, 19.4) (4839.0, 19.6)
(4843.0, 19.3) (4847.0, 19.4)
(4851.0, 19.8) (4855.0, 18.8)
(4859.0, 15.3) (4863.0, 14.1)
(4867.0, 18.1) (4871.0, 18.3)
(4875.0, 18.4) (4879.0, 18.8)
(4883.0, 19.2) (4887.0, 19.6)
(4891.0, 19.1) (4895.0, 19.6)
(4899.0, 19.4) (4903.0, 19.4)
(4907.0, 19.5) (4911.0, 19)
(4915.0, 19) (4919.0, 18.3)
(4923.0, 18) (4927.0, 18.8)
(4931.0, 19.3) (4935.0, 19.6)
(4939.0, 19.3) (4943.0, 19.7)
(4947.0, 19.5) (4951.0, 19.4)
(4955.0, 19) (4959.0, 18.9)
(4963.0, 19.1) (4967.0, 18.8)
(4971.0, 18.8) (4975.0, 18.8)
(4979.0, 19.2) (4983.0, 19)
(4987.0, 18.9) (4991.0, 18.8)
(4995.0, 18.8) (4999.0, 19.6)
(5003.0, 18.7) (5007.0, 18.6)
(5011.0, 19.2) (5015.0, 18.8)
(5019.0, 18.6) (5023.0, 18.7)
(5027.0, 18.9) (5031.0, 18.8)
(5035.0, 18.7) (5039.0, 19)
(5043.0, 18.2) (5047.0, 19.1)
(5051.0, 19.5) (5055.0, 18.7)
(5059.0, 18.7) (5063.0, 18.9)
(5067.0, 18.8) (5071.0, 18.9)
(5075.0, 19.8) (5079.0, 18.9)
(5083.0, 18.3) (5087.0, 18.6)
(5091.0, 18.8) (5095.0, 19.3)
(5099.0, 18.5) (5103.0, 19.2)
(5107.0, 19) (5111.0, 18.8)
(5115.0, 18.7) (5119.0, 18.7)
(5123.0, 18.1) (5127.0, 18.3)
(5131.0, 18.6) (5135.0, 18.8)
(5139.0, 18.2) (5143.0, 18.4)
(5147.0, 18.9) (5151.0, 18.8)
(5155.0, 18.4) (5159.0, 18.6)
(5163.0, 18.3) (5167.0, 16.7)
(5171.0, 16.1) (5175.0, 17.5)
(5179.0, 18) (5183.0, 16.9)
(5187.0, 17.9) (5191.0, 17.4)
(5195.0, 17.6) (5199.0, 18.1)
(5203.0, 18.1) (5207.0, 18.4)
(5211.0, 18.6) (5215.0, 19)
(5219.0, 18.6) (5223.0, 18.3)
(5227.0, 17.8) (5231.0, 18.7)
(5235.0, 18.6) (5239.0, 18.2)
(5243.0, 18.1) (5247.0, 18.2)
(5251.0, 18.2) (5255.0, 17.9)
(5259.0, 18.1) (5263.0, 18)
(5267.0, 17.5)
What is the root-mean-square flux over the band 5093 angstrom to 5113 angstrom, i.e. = 19.0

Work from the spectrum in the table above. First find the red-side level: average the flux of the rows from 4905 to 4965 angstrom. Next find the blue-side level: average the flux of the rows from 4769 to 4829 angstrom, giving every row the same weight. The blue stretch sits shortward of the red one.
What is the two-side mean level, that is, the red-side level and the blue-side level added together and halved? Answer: 19.3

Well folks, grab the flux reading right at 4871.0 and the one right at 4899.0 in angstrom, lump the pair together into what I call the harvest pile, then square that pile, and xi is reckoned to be 1421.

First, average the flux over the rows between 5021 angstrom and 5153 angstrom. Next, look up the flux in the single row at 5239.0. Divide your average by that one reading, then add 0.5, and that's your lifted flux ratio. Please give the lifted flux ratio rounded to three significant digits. 1.53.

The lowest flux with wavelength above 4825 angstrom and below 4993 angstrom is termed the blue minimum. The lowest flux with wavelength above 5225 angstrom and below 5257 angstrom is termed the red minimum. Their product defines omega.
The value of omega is 251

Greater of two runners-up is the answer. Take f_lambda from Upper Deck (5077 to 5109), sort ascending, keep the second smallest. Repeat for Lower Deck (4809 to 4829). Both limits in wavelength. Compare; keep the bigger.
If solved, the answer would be 19.0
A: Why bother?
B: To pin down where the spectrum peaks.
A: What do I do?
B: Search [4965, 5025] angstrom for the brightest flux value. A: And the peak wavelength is 4999.0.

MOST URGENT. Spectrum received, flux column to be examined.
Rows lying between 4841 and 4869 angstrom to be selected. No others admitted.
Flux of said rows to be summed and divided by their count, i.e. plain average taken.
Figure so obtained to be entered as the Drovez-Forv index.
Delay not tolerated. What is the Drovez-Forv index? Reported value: 17.8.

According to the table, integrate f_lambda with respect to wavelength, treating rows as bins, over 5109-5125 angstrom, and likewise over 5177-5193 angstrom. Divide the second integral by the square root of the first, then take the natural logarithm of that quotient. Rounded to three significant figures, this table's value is 2.79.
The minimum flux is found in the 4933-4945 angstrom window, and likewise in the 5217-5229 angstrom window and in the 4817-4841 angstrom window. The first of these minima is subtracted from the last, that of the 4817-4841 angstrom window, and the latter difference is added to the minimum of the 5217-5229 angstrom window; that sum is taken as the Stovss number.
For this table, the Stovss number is 17.2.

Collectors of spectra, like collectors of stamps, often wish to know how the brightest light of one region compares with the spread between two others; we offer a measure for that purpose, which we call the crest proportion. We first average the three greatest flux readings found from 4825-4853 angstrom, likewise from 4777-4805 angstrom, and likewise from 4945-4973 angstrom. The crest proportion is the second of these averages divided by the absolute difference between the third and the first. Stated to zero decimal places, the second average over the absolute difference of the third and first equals 66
